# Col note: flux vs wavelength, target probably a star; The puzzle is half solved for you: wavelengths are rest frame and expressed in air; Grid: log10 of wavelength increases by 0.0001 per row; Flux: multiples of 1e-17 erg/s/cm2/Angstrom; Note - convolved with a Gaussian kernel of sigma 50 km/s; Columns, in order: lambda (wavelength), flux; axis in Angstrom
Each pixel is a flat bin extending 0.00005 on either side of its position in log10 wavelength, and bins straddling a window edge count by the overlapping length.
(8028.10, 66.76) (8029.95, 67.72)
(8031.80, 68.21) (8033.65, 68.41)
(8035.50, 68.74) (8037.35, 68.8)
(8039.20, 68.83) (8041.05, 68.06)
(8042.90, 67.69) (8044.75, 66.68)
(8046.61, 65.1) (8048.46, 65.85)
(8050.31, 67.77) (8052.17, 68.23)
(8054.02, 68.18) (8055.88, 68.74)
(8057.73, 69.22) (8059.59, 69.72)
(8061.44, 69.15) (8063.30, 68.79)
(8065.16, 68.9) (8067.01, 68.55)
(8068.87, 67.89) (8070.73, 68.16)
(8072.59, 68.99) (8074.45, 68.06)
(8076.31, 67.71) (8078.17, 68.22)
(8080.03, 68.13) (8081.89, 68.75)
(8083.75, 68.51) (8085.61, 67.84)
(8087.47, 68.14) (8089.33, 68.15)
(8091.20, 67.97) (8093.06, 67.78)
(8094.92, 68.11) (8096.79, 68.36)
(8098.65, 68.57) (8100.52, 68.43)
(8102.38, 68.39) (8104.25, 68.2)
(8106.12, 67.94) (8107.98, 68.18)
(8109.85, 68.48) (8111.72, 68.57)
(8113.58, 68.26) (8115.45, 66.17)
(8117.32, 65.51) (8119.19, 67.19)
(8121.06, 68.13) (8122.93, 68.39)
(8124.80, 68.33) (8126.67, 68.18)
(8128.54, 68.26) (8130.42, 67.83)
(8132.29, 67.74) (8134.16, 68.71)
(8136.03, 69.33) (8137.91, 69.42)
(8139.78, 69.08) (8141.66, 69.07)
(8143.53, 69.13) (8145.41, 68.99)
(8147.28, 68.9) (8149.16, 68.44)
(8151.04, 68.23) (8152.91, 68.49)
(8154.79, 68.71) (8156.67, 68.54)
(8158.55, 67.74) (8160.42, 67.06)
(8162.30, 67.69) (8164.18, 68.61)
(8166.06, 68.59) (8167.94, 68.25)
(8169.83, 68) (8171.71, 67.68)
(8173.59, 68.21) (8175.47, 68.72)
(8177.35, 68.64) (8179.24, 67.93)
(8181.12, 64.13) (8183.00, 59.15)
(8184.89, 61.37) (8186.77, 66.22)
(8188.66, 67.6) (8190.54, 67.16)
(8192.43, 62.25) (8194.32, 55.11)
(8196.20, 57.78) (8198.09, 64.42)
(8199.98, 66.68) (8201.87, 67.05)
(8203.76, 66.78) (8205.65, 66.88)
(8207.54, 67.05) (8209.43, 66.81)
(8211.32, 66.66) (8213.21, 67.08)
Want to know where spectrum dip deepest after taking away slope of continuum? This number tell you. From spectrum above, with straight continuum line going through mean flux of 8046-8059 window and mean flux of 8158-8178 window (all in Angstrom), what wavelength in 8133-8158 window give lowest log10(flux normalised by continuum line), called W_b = 8151.04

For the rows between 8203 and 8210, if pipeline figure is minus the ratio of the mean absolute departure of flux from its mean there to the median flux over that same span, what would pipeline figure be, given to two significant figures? -0.0013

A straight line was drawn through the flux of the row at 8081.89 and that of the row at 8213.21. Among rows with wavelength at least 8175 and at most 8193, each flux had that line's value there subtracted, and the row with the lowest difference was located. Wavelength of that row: 8183.00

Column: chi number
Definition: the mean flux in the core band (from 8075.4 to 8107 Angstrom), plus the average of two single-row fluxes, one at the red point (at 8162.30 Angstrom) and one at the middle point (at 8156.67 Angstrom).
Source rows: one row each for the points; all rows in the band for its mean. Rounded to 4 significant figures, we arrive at 136.3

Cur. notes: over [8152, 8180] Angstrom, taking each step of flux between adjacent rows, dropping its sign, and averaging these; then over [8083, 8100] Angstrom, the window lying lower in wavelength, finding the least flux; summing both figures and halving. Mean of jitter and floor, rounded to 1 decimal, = 34.1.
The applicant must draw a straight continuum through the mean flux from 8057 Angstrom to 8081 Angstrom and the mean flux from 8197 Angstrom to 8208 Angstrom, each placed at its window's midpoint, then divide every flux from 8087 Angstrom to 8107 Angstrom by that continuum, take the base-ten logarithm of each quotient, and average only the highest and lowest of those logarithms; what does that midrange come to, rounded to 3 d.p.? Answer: 0.000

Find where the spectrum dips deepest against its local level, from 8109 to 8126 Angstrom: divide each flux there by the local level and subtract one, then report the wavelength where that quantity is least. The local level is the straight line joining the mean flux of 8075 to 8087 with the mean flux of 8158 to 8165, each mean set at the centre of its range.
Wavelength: 8117.32 Angstrom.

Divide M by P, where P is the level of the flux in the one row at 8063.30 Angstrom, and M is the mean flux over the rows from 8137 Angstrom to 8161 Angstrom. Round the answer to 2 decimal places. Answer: 1.00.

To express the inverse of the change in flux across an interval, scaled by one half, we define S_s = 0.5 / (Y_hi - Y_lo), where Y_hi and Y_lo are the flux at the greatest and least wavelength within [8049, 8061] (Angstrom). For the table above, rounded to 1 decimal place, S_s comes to 0.3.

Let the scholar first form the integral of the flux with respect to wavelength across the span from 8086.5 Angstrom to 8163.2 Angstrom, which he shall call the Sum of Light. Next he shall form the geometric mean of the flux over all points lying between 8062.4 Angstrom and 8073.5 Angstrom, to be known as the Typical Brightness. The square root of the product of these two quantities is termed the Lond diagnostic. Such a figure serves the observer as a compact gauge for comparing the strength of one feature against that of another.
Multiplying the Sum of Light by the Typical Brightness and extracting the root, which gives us 599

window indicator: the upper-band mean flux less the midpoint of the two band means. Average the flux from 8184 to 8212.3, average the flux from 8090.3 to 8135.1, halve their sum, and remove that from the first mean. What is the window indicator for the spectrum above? -1.67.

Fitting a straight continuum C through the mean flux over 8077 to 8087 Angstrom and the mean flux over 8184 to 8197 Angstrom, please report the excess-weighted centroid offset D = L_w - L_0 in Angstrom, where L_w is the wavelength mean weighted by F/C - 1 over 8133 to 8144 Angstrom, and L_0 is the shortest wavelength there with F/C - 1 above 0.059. 3.0 Angstrom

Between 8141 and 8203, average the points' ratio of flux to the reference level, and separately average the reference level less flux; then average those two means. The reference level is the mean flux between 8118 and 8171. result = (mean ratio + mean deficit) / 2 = 1.43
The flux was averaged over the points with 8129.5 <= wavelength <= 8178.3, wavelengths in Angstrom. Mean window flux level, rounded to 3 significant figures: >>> 68.5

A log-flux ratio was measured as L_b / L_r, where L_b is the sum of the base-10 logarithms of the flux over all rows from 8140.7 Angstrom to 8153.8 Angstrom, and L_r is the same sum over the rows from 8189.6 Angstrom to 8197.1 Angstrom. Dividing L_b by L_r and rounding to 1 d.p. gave 1.8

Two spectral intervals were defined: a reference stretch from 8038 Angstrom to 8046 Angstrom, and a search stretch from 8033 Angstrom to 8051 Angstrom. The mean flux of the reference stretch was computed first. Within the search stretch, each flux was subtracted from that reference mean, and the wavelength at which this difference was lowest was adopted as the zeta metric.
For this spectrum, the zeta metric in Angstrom 8039.20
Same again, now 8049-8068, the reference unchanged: 8059.59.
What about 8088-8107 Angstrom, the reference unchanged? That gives 8098.65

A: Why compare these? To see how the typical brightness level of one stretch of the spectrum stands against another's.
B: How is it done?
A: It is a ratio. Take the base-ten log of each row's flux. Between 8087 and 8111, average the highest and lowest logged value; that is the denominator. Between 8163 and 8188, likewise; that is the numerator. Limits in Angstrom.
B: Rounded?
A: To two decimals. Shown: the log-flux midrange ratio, 0.98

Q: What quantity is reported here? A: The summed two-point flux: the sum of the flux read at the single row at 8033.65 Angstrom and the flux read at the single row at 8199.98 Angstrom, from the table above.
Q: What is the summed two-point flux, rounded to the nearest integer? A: 135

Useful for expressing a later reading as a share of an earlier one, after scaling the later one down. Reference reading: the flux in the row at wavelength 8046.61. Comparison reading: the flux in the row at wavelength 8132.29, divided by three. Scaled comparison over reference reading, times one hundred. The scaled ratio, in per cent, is 34.7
